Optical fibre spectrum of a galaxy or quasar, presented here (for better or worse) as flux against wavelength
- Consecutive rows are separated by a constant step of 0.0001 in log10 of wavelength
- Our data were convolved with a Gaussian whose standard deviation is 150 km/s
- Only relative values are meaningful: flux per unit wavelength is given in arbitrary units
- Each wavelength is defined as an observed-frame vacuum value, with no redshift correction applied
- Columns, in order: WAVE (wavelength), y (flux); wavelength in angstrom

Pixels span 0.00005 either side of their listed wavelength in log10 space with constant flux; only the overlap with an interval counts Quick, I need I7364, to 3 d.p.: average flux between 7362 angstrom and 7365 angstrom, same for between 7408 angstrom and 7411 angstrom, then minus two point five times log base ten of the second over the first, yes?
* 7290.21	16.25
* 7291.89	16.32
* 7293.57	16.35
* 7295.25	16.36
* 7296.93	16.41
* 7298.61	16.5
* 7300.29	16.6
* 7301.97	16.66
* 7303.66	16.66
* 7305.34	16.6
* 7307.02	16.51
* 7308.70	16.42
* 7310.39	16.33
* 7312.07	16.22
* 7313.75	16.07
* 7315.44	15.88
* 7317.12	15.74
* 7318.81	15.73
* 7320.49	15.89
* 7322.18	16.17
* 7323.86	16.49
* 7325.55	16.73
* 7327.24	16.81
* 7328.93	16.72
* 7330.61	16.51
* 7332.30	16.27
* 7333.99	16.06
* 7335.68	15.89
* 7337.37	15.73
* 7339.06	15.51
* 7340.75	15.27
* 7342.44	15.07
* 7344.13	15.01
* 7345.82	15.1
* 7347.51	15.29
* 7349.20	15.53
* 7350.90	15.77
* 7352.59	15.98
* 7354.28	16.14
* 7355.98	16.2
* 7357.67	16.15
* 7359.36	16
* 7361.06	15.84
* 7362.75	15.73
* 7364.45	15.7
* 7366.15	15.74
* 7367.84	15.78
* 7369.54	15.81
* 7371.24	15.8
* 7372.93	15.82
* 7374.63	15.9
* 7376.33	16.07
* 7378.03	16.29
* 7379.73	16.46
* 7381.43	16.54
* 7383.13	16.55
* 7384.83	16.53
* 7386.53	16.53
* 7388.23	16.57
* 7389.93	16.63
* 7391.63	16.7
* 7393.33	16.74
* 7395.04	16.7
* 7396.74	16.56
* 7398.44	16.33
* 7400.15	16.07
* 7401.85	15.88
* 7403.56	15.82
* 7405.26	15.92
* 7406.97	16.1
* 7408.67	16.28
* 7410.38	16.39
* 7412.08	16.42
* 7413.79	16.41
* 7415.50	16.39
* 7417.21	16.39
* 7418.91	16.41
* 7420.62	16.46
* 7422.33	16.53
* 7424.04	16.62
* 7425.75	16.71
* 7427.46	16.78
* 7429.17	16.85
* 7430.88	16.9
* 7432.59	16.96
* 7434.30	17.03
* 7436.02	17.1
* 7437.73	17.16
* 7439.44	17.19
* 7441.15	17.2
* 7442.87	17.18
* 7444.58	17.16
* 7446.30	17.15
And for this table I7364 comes -0.042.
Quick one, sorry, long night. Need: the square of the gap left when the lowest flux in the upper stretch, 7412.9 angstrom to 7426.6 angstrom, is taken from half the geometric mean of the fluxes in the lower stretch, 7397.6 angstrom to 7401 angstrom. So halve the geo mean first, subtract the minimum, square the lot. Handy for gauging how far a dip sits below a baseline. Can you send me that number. 68.7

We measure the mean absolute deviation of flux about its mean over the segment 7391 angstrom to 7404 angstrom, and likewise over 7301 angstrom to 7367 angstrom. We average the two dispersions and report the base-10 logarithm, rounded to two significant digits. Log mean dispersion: -0.44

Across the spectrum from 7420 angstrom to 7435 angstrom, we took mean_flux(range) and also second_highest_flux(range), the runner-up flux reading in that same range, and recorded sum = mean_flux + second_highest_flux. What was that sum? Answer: 33.7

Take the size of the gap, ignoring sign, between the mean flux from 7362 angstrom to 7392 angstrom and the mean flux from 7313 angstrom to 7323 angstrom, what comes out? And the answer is 0.26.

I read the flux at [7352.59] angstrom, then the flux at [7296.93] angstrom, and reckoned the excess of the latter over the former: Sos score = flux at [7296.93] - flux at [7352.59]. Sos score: 0.43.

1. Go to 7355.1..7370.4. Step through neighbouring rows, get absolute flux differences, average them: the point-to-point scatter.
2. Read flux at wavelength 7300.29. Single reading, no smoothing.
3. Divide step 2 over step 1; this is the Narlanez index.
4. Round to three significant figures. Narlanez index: 218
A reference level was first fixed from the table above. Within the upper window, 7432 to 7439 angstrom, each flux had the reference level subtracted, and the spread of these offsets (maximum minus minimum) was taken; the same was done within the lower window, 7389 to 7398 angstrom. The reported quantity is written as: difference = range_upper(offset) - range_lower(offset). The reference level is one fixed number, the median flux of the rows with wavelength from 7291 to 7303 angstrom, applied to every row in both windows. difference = 0.0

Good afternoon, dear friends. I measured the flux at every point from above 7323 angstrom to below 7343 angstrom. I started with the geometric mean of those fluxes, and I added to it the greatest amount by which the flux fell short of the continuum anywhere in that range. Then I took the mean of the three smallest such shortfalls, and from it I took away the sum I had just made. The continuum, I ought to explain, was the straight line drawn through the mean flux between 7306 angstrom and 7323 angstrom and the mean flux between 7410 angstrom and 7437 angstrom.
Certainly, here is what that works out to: -17.8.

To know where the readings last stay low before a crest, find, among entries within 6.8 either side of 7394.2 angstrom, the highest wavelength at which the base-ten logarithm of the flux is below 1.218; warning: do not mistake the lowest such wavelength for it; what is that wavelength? 7400.15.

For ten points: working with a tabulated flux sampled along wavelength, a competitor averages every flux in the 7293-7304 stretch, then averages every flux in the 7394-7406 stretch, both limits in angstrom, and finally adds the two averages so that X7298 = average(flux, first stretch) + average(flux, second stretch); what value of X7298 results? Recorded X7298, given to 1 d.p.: 32.7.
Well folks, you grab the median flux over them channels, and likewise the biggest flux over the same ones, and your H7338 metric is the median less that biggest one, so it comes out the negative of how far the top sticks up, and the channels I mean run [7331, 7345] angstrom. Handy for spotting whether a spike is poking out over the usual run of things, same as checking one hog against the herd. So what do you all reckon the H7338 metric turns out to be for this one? -0.65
